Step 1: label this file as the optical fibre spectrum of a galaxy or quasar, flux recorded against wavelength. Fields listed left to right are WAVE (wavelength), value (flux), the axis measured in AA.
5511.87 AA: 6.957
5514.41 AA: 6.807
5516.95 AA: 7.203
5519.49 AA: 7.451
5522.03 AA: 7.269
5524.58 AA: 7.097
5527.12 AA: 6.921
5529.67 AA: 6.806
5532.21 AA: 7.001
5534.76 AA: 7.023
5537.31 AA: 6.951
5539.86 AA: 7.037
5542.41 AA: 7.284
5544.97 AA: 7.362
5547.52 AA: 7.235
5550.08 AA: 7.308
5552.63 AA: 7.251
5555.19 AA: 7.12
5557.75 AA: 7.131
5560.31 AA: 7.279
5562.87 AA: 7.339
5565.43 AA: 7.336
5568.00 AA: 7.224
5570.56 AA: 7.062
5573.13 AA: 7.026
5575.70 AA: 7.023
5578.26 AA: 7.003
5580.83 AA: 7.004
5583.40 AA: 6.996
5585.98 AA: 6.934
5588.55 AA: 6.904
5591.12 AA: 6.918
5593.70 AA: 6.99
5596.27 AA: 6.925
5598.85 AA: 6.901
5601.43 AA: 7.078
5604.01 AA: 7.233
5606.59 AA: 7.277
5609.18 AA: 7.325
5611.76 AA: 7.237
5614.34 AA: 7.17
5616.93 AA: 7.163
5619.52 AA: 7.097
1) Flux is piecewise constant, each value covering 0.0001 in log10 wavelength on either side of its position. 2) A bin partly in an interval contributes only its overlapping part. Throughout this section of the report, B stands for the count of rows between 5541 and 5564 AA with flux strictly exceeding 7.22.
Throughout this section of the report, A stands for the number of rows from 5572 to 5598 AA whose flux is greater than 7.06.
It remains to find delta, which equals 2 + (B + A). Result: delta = 9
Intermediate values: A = 0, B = 7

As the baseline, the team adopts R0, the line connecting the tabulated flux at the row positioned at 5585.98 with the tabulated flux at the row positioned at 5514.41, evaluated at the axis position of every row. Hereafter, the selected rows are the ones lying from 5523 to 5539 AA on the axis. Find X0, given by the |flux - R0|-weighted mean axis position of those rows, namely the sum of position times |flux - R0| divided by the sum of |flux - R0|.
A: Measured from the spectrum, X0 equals 5530.3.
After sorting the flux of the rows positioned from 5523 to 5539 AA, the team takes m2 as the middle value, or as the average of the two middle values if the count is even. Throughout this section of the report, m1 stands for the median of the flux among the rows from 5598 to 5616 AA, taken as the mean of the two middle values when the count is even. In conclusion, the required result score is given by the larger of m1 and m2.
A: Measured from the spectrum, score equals 7.23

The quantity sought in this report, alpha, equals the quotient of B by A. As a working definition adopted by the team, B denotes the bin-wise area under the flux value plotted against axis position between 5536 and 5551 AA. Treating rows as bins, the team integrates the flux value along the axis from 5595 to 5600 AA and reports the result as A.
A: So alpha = 3.1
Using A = 35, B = 108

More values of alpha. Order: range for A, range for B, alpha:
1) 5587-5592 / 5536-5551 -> 3.1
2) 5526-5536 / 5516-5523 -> 0.7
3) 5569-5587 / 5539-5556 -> 1.0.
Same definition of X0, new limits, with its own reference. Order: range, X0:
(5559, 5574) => 5565.1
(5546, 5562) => 5553.5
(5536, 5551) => 5545.1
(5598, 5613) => 5607.0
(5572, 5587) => 5577.6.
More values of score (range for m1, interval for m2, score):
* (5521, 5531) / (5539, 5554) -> 7.27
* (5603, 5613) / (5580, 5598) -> 7.26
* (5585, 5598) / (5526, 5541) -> 6.98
